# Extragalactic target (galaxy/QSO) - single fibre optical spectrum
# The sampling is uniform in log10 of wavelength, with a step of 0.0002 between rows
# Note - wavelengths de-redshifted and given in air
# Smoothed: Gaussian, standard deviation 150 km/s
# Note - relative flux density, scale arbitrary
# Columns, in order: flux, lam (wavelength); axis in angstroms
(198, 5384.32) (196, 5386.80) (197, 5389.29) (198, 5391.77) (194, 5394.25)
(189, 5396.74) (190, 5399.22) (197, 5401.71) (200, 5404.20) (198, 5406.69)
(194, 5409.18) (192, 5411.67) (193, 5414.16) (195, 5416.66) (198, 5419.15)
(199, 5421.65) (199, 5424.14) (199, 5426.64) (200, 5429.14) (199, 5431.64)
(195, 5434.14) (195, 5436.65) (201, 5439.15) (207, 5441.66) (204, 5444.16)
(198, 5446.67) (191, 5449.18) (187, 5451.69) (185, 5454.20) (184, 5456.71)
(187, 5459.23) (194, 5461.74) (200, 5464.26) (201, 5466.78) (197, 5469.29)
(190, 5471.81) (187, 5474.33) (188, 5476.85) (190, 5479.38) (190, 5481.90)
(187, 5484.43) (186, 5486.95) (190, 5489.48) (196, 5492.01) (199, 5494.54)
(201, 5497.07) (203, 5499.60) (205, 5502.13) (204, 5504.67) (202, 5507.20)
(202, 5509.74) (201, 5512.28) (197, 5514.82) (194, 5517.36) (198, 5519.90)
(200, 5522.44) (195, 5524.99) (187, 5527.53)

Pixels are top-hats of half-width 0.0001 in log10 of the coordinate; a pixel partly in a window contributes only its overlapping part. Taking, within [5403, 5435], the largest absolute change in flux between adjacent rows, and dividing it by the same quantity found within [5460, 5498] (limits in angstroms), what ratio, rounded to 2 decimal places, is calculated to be 0.57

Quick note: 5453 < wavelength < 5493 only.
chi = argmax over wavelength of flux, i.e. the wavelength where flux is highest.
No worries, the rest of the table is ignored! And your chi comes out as 5466.78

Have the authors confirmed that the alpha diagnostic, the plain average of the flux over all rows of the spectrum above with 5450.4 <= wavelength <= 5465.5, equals 189.5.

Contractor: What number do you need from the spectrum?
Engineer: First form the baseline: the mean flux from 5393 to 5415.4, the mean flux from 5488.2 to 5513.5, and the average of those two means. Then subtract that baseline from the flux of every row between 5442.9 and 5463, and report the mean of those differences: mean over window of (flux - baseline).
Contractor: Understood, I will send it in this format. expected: -6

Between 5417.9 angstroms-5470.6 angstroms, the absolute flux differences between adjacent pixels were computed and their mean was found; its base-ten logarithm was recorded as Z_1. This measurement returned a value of 0.50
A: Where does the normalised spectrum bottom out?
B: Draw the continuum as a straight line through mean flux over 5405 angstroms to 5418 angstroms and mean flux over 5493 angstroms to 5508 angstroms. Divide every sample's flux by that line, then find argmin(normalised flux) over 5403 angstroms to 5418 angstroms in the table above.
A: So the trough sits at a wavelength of 5411.67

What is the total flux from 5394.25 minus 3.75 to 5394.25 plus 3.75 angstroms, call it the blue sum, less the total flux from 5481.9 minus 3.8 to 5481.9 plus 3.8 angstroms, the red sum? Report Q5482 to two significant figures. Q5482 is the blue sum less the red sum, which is 14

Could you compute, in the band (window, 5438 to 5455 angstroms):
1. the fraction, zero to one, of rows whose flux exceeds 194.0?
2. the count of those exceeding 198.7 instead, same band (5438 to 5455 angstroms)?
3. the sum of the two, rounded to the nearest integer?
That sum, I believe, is 4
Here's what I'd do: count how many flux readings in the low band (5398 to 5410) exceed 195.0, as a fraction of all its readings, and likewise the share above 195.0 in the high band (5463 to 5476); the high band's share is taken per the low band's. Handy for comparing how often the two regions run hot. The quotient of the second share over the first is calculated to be 1.0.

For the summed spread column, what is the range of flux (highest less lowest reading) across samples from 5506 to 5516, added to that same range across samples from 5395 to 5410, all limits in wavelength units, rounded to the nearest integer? 16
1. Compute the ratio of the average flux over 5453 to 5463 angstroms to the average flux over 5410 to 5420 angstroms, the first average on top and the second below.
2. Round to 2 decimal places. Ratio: 0.96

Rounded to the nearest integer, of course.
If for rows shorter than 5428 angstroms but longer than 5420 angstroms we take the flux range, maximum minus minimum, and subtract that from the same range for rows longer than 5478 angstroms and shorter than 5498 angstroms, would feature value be 15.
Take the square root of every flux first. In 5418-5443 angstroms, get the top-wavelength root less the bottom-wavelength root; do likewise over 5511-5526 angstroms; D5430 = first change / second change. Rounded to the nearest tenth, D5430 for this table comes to -1.5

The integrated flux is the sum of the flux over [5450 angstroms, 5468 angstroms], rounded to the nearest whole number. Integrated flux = 1338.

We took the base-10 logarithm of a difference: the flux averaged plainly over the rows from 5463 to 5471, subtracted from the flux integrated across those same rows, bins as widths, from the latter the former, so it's 3.1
